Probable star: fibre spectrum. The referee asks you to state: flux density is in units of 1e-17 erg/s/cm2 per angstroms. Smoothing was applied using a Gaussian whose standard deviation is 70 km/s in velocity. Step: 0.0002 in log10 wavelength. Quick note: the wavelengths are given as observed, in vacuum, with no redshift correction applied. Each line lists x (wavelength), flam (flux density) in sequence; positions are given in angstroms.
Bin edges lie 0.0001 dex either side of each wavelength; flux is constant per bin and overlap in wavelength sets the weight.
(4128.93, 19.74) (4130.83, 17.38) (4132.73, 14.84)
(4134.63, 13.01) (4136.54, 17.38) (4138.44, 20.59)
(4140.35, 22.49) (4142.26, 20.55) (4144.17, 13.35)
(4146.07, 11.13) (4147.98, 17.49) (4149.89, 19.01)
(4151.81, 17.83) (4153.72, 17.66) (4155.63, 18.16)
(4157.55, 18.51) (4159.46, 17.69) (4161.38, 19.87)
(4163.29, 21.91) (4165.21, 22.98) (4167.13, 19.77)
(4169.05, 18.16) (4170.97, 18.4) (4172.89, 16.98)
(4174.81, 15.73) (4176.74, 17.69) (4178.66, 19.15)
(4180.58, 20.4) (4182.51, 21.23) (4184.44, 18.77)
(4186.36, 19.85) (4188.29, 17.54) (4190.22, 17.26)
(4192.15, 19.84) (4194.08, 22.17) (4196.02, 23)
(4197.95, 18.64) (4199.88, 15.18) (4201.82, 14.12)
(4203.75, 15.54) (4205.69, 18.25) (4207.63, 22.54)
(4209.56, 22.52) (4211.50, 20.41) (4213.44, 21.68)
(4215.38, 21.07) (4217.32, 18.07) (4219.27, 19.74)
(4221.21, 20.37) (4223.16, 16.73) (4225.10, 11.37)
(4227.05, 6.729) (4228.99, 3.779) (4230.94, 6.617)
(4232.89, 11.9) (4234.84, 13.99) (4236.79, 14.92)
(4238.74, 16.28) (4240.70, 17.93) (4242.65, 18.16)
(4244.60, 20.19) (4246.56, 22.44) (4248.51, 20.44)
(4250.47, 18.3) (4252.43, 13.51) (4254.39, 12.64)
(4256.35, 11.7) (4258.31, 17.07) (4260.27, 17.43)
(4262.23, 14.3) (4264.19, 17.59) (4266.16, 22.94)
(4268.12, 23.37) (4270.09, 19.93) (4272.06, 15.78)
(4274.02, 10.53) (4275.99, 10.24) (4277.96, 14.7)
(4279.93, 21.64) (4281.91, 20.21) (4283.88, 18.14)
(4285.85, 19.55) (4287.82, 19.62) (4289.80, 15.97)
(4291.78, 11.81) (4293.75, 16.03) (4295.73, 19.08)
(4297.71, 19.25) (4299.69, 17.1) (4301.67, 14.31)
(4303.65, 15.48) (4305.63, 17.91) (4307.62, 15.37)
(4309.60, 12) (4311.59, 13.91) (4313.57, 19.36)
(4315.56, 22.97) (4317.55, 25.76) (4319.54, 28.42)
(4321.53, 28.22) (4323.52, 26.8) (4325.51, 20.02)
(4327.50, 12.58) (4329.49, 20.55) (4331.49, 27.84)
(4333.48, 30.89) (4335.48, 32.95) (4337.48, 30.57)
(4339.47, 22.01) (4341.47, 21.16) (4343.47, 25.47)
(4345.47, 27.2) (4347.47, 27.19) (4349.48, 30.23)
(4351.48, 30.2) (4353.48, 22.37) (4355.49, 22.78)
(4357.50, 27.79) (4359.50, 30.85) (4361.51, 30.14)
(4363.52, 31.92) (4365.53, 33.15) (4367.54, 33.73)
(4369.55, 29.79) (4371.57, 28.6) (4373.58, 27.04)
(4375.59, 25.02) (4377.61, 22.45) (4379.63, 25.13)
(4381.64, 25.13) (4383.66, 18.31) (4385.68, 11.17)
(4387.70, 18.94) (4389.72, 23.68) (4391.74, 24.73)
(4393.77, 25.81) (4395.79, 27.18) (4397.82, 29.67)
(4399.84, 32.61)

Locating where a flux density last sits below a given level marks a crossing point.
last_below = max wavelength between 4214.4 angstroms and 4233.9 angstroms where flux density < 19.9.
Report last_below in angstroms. 4232.89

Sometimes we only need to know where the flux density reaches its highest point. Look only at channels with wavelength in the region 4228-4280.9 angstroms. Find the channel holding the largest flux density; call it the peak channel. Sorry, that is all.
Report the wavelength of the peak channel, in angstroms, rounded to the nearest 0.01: 4268.12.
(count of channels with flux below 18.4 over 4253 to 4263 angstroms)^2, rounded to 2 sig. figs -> 25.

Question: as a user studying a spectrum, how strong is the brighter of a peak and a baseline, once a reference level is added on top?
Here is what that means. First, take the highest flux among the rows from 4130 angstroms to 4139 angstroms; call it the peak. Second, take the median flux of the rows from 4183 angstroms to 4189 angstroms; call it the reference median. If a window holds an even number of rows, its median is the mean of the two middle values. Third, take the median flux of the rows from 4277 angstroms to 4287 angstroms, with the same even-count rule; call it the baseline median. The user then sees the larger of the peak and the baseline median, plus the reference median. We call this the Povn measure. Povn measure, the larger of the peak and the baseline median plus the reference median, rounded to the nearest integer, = 39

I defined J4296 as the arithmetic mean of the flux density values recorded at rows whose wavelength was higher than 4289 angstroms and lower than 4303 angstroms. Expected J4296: 16.2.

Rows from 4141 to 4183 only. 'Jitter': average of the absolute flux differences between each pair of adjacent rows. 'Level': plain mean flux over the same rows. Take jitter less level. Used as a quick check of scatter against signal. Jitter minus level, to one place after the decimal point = -16.5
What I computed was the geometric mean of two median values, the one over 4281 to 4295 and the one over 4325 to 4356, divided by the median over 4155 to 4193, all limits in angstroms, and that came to 1.17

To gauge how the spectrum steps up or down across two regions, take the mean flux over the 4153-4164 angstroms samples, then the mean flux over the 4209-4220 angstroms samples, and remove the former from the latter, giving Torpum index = 1.6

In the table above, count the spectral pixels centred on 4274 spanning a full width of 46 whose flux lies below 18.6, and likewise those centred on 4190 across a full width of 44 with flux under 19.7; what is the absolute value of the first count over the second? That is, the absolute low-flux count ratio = 1.1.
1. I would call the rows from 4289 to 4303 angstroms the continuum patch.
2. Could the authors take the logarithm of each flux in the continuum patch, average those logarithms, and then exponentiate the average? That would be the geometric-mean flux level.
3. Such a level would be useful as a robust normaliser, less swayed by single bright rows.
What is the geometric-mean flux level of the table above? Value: 16.0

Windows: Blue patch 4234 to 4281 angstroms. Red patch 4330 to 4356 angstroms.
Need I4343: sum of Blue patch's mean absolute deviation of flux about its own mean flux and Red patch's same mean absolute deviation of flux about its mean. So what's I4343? 6.4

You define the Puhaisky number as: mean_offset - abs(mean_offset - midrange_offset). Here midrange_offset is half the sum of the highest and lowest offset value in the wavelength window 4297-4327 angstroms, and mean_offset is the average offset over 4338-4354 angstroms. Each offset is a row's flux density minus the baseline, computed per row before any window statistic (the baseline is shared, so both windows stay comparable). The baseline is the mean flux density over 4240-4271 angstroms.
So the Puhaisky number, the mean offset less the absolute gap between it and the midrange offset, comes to 2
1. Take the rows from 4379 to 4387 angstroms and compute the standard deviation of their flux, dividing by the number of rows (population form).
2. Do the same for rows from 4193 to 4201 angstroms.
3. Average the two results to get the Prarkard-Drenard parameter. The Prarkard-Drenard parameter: 4.4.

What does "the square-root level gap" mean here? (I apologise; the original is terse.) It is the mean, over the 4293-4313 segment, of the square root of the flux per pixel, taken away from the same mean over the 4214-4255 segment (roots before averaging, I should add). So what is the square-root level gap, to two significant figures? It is -0.13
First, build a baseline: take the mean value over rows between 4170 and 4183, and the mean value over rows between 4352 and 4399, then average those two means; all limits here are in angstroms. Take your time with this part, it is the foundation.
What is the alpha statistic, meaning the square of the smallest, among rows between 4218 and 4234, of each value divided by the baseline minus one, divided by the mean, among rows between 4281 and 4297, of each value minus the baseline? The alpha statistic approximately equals -0.15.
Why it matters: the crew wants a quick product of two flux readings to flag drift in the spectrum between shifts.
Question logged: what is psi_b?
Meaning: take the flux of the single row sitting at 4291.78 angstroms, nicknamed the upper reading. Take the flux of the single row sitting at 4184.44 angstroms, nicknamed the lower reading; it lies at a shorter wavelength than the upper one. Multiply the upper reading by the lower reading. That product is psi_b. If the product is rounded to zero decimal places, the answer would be 222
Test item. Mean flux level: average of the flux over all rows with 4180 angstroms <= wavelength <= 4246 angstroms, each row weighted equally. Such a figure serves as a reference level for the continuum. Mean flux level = 17.3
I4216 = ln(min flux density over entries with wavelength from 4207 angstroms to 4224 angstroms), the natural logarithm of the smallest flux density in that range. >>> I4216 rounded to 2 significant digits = 2.8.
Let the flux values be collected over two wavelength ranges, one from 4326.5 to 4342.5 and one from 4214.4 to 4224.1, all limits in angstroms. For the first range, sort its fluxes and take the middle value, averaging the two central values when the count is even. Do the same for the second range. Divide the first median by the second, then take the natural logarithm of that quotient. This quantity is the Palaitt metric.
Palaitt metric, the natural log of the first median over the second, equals 0.23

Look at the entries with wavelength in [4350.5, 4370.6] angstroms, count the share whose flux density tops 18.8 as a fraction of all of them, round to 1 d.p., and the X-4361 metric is 1.0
